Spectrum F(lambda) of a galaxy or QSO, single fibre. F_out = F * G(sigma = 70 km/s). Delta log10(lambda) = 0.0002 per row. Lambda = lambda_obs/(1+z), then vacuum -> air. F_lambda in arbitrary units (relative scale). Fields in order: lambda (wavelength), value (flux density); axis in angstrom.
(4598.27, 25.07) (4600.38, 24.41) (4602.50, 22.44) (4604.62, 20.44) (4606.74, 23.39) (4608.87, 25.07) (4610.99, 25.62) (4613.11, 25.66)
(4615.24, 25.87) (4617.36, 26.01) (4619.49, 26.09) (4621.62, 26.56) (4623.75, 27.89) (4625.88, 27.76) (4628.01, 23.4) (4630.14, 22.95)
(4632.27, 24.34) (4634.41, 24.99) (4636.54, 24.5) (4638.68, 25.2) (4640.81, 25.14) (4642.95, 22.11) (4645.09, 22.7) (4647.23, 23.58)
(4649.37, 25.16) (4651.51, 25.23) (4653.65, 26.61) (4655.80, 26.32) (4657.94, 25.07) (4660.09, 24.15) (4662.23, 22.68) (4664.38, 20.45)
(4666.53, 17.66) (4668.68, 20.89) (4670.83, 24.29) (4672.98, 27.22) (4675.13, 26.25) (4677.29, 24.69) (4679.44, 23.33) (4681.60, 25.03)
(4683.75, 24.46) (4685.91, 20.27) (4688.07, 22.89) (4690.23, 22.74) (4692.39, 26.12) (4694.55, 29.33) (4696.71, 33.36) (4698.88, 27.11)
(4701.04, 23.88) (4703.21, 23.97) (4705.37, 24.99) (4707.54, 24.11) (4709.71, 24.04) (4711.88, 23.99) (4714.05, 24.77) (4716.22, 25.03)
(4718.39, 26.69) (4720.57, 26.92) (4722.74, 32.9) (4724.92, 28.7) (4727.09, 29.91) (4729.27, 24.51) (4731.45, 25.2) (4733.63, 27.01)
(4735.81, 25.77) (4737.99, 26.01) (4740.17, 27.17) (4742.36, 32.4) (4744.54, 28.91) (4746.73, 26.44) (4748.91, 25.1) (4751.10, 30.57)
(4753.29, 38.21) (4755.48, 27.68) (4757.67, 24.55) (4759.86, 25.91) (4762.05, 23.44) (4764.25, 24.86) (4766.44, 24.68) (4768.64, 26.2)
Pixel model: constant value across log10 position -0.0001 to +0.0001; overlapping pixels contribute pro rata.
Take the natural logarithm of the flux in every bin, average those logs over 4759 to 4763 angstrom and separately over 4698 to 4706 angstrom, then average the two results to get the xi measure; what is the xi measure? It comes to 3.21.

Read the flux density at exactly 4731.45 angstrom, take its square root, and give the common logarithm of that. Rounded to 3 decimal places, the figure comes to 0.701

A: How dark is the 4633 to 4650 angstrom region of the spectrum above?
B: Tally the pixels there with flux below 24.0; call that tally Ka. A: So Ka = 3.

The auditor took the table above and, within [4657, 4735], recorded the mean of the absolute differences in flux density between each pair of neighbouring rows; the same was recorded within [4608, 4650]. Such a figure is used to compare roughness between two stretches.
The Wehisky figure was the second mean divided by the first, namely 0.42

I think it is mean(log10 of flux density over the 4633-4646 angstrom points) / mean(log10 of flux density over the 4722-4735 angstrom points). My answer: 0.96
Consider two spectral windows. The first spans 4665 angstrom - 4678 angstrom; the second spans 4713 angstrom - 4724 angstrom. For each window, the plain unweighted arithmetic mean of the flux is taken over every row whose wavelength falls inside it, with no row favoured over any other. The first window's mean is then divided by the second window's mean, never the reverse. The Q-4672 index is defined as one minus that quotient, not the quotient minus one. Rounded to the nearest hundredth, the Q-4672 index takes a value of 0.14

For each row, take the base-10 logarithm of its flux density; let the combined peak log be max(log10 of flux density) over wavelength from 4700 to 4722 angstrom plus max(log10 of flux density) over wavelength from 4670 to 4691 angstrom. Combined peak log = 2.86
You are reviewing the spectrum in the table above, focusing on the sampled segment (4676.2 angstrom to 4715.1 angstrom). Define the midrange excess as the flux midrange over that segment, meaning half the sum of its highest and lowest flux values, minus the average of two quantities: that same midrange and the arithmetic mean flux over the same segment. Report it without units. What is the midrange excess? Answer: 0.9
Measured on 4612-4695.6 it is -0.5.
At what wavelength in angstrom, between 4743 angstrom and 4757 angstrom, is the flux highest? 4753.29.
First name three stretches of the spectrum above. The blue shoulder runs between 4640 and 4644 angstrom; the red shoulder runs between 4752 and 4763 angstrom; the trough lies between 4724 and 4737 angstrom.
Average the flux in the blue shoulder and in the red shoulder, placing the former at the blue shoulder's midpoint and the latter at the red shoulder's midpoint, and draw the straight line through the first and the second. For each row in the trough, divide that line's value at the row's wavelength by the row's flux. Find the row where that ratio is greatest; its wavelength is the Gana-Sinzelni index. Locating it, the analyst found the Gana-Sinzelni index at 4729.27 angstrom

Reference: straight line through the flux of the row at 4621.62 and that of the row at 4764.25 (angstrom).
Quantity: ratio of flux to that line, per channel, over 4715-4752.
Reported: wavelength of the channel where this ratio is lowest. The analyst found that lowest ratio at 4729.27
